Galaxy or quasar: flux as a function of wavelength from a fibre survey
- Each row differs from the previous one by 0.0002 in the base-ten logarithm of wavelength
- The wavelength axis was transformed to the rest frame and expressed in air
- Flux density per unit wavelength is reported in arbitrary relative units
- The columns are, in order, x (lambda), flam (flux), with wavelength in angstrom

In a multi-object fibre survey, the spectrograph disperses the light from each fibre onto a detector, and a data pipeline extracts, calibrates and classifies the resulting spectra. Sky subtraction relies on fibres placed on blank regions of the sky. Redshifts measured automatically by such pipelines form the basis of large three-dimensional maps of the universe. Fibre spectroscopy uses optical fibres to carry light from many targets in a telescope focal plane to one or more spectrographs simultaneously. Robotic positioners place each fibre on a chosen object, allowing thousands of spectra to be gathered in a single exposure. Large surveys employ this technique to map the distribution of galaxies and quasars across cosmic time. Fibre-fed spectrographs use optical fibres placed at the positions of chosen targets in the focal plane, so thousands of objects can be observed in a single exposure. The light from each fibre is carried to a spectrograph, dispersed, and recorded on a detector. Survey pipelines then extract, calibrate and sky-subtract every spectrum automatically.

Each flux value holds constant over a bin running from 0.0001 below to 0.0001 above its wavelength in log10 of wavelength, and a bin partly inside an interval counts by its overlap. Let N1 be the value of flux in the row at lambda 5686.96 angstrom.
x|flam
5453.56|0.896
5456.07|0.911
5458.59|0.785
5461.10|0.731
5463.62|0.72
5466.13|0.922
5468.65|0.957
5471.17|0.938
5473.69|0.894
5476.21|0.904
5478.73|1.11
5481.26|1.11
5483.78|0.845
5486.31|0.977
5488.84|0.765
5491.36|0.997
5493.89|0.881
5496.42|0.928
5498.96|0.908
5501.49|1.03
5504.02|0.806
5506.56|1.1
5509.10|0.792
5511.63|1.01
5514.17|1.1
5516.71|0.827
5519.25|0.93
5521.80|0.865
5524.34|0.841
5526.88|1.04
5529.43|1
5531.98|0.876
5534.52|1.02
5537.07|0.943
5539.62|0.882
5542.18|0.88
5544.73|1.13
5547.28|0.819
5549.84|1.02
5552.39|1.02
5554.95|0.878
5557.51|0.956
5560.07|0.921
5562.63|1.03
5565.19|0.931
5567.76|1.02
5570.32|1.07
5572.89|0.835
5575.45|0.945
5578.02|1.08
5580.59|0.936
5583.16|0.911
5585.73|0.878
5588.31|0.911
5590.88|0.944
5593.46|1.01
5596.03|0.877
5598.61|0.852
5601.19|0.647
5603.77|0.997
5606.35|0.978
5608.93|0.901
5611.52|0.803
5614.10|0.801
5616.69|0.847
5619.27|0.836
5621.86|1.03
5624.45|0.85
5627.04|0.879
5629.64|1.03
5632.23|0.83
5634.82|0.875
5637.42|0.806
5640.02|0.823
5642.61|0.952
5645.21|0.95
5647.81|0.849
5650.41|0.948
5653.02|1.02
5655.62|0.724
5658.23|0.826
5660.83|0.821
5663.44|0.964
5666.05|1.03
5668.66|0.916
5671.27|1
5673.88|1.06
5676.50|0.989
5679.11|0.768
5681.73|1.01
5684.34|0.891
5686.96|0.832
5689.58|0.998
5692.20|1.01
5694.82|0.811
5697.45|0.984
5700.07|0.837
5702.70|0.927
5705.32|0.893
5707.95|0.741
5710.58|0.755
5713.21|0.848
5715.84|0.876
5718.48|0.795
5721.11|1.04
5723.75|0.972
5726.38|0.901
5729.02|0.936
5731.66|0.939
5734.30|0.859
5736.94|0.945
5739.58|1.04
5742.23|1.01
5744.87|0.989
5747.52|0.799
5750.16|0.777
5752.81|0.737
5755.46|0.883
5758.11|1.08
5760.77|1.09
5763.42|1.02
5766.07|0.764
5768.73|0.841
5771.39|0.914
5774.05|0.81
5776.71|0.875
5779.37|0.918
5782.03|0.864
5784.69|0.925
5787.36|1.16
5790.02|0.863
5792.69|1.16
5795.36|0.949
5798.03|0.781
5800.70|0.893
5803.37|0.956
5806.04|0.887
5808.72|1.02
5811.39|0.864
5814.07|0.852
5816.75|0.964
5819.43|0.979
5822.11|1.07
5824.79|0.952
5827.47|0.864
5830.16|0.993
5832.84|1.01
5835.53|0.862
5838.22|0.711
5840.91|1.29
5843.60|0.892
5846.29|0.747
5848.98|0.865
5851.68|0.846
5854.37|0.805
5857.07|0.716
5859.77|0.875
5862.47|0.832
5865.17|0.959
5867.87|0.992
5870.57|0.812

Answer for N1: 0.832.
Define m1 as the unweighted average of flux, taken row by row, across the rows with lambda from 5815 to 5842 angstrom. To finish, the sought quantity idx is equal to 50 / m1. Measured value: 51.6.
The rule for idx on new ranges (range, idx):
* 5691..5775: 55.5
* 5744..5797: 54.3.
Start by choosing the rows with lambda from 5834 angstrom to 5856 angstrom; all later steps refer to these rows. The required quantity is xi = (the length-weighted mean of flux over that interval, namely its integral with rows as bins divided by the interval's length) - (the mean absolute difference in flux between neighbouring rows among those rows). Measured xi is 0.67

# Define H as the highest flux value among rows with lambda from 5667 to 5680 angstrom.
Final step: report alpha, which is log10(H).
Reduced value 0.025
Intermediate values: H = 1.06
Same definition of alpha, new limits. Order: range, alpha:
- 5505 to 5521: 0.041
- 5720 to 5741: 0.017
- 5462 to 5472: -0.019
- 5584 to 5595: 0.004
